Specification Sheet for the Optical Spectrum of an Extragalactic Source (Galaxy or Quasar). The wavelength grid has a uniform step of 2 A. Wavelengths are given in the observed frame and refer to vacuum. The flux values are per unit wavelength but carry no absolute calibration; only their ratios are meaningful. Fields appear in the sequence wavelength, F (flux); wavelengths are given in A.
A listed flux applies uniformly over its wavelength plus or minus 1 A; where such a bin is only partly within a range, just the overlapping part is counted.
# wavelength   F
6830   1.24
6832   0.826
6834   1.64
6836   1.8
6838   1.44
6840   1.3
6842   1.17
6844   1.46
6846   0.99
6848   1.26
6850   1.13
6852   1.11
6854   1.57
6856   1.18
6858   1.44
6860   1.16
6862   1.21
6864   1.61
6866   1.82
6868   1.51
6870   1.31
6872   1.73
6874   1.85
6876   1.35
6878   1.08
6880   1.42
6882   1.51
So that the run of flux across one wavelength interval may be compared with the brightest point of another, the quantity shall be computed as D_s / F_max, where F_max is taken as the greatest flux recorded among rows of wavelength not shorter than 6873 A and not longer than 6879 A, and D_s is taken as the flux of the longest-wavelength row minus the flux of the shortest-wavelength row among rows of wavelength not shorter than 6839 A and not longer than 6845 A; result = 0.086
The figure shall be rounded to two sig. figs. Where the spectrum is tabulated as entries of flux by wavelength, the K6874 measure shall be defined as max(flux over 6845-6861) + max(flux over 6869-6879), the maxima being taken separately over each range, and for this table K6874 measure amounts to 3.4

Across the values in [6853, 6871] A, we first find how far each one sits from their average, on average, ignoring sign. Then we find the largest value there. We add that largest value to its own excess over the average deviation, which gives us 3.45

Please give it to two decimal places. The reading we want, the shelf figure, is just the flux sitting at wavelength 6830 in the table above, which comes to 1.24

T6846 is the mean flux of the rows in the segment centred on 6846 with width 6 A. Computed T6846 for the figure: 1.24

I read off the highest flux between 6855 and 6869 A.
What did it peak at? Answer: 1.82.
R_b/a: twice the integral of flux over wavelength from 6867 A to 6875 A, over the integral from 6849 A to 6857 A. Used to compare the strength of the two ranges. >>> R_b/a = 2.57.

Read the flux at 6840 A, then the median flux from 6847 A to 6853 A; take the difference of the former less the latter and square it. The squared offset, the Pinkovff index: 0.03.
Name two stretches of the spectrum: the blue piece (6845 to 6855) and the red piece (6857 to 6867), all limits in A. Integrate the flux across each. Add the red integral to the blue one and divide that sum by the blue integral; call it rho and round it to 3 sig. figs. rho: 2.19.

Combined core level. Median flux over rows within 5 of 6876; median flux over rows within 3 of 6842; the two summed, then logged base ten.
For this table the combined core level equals 0.435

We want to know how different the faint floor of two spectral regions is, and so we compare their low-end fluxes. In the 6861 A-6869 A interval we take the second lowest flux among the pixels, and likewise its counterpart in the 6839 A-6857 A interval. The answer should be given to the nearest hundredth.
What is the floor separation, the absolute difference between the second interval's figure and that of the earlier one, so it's 0.40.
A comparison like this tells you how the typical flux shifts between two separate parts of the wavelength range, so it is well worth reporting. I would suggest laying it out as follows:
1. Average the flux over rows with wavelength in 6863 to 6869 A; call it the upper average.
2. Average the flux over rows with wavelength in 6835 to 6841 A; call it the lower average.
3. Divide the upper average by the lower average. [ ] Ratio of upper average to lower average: 1.09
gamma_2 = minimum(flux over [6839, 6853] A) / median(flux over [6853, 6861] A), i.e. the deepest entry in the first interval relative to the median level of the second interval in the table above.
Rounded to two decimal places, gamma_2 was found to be 0.76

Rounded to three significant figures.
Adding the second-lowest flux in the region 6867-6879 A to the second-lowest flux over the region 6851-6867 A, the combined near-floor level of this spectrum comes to 2.47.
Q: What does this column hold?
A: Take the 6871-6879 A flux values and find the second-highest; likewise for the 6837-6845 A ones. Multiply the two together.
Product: 2.5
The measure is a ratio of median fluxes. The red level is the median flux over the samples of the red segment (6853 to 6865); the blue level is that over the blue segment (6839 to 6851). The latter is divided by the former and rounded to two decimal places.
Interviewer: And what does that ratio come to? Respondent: 0.92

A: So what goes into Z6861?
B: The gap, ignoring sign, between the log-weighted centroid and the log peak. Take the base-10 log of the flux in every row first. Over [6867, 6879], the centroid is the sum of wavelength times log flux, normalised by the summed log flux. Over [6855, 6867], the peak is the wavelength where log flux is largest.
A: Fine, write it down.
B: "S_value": 6.3 A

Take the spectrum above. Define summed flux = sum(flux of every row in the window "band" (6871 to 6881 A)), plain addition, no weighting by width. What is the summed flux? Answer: 7.4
